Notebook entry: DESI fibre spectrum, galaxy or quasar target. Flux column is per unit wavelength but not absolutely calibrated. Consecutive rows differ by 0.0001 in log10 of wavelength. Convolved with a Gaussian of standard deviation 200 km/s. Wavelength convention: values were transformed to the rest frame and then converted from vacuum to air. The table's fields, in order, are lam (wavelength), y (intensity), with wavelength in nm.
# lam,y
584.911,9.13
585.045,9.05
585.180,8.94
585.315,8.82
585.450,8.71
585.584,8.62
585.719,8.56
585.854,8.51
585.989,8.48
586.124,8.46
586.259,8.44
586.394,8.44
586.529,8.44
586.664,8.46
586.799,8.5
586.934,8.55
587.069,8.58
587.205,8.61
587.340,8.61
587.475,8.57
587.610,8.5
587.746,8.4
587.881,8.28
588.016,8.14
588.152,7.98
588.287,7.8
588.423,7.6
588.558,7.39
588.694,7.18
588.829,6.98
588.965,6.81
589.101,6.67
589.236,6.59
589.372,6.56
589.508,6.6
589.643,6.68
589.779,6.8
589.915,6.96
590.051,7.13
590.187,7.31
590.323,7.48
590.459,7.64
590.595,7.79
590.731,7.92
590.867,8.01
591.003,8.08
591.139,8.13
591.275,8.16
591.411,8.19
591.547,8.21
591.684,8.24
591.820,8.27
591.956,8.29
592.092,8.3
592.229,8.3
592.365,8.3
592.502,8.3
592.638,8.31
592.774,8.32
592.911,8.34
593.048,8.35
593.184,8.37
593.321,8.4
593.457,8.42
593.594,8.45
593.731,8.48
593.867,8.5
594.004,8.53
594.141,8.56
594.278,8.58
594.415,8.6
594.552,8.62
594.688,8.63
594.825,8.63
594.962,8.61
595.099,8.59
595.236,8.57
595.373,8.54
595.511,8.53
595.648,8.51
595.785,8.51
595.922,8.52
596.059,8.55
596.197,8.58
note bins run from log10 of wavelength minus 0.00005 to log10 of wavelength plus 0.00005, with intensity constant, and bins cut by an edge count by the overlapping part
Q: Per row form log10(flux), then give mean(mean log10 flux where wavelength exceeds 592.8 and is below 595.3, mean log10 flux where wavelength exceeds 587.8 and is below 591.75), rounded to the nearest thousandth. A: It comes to 0.902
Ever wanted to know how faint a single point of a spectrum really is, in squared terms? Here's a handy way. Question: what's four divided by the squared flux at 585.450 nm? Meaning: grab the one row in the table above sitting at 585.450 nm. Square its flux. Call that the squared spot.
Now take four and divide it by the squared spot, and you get 0.0527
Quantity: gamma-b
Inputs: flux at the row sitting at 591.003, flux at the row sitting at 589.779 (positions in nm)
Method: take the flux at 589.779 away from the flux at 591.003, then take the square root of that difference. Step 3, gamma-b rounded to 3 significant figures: 1.13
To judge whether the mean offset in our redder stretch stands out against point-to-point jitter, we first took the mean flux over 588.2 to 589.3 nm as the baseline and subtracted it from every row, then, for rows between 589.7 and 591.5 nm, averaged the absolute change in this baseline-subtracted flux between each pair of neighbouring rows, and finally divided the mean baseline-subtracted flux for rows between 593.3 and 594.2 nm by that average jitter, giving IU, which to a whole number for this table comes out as 12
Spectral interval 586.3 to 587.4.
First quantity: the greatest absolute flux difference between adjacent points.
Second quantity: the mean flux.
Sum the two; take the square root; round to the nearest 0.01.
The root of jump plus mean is 2.93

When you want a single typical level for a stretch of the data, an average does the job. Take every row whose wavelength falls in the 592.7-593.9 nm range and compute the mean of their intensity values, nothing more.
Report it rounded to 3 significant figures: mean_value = 8.40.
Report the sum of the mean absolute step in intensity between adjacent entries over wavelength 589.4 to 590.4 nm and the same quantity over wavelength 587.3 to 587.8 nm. 0.22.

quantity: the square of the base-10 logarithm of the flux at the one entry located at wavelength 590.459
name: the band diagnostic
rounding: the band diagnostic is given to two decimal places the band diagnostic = 0.78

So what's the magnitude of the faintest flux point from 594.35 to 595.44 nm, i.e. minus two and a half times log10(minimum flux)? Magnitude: -2.33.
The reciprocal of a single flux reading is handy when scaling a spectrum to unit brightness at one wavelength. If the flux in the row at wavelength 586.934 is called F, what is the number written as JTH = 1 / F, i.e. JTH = 0.117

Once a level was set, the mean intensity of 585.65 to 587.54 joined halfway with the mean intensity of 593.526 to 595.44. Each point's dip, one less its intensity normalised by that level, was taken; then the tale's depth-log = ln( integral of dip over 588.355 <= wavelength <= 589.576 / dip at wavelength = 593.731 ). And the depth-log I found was 3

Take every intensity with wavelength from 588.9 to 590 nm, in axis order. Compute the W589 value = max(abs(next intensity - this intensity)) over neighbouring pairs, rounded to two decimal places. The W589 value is 0.16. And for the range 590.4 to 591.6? 0.15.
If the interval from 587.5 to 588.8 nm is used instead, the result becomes 0.21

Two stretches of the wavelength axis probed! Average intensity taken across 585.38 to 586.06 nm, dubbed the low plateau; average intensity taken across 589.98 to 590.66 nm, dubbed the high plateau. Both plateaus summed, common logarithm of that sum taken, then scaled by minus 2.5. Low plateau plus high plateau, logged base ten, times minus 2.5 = -3.01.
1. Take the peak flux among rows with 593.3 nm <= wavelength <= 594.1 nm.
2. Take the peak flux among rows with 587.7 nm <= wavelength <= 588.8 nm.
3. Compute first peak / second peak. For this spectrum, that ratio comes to 1.02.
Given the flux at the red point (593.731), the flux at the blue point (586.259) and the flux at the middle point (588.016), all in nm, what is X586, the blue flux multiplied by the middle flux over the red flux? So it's 8.1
